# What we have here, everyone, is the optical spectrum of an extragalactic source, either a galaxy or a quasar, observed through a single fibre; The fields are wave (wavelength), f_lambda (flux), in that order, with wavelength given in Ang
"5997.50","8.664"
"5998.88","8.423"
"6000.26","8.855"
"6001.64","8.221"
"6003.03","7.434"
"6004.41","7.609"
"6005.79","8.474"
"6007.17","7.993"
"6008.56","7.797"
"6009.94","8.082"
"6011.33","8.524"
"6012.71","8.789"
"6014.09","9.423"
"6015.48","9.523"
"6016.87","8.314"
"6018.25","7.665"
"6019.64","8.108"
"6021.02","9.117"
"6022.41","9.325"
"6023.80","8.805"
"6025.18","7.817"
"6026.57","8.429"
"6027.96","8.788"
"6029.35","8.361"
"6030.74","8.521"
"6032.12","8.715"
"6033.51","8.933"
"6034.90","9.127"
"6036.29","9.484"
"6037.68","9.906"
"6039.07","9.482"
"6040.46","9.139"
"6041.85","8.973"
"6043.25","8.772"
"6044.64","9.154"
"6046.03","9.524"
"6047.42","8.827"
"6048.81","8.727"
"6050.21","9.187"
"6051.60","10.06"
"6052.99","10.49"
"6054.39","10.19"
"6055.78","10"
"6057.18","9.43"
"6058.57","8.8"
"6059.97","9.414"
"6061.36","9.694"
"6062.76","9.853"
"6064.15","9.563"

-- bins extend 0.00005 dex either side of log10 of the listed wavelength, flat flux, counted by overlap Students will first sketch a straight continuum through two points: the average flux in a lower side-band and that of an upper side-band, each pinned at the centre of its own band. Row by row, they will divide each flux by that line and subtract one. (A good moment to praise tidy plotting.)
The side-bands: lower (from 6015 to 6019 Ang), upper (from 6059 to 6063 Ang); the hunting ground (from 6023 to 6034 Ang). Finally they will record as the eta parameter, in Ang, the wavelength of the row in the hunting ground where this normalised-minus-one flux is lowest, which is 6025.18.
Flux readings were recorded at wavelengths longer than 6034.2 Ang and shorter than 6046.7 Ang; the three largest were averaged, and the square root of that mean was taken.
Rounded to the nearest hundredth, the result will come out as 3.10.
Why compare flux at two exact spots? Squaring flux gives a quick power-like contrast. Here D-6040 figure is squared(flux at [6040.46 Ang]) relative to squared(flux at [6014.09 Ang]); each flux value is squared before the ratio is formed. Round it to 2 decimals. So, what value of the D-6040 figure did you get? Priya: 0.94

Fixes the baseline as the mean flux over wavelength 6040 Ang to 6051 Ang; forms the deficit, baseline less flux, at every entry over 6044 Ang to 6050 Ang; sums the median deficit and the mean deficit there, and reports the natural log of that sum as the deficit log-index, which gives -3.6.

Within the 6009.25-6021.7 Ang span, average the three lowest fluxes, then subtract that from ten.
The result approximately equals 2.0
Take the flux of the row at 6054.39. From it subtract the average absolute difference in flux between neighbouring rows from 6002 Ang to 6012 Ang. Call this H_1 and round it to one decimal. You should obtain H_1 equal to 9.8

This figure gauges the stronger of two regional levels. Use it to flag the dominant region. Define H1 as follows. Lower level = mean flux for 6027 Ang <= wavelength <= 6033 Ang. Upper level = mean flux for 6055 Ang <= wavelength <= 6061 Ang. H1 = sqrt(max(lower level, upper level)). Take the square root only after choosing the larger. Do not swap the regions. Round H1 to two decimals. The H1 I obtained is 3.07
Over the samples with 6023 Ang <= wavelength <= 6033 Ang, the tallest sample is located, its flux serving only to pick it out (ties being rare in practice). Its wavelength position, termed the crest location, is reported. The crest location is 6023.80 Ang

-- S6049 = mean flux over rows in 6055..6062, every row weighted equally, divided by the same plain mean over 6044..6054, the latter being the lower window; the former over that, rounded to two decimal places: 1.00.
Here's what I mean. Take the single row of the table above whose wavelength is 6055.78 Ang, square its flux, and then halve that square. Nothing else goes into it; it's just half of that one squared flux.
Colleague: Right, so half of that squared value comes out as 50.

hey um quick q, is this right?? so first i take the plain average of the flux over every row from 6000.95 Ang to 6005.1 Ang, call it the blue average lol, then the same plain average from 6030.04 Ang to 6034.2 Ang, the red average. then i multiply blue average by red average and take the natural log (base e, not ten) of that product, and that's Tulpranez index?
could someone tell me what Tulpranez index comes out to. 4.21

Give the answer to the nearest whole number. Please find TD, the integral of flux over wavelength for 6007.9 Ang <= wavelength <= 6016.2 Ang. 72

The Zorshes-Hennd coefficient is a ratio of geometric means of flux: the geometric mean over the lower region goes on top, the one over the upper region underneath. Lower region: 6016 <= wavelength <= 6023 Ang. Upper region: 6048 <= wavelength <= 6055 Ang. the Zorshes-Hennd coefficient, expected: 0.87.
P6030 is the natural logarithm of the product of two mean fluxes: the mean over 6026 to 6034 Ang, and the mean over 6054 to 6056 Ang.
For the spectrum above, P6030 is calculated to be 4.47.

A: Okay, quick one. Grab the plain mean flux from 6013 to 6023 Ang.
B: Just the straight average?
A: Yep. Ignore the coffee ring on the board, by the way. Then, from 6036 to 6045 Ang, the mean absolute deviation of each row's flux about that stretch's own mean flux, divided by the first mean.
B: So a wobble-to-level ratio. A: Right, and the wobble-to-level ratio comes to 0.034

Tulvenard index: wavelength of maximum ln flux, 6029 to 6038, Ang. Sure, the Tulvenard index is 6037.68 Ang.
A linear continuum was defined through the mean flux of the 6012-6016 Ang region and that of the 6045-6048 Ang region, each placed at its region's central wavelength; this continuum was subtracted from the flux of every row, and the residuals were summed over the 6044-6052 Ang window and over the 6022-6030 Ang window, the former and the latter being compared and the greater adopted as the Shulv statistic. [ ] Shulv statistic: 0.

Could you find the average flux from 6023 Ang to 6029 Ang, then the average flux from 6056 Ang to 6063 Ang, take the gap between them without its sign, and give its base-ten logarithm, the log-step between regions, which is -0.01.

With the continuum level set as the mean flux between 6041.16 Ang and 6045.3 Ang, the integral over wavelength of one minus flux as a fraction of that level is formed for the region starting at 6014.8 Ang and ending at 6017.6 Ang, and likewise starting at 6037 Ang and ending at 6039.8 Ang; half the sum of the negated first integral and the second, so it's -0.12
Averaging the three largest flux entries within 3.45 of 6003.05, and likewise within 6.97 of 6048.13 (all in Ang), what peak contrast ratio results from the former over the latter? 0.83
